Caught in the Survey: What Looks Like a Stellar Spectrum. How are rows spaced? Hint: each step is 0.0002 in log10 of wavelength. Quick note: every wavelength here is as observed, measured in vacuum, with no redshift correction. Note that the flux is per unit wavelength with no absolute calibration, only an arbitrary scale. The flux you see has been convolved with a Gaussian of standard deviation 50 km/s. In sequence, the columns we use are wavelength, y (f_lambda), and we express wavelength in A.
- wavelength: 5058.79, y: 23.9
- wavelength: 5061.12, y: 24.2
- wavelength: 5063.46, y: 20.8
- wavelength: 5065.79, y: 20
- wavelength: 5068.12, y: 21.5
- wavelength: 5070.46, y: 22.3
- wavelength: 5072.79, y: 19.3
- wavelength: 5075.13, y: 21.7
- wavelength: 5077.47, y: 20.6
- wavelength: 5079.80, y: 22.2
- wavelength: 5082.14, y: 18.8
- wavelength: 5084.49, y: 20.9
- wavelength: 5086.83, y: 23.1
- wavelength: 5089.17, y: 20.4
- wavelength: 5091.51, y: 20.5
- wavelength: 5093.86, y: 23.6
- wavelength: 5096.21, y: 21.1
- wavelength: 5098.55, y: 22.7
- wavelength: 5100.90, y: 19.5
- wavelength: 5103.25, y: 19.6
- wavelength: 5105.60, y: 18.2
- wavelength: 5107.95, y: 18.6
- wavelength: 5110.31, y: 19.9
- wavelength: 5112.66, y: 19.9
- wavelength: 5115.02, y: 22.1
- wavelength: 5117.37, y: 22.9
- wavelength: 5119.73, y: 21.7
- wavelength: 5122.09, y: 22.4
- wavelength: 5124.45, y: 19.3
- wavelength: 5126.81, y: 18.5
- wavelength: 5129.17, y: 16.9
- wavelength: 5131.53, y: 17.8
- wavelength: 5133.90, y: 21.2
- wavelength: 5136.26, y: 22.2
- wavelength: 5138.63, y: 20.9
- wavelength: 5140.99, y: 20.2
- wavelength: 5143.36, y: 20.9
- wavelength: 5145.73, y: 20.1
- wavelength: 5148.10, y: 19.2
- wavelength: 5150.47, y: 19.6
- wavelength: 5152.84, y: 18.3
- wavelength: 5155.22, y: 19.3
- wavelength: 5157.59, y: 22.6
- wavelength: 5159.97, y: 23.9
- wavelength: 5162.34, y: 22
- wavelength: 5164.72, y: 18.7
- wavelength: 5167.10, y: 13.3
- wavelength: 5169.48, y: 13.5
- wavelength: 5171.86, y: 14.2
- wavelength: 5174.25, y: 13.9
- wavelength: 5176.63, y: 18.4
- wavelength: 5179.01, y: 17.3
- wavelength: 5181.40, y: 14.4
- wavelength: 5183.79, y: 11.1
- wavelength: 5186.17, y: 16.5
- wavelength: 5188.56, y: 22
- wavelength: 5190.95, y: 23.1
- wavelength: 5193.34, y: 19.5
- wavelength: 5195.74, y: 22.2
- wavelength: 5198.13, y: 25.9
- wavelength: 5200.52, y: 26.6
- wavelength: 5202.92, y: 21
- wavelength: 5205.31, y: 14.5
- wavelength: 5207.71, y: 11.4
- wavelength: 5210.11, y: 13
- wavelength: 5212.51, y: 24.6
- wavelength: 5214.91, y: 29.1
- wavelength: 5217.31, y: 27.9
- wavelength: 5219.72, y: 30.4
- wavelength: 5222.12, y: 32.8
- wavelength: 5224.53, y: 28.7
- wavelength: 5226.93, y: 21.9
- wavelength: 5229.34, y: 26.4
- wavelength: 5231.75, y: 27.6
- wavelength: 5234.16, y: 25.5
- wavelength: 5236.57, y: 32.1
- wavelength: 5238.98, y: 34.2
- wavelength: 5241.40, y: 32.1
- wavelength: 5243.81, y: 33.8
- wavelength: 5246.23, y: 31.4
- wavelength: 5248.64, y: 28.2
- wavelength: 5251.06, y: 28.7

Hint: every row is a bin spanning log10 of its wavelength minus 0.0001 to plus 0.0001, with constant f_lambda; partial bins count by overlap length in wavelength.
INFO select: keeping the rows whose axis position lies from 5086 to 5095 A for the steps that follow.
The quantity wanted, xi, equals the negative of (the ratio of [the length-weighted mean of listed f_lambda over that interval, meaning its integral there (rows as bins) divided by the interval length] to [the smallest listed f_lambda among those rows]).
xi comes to -1.07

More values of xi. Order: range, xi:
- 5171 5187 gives -1.36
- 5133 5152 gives -1.07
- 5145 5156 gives -1.05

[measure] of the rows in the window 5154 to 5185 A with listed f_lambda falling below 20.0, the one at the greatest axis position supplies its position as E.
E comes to 5183.79 A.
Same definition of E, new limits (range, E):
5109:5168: 5167.10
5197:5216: 5210.11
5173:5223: 5210.11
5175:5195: 5193.34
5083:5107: 5105.60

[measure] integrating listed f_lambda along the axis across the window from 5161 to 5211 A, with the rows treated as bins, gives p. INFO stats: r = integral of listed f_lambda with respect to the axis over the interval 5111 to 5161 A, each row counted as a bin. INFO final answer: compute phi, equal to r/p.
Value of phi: 1.15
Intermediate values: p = 890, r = 1023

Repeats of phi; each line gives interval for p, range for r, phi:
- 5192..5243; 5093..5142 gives 0.78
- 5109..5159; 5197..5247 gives 1.29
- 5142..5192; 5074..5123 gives 1.13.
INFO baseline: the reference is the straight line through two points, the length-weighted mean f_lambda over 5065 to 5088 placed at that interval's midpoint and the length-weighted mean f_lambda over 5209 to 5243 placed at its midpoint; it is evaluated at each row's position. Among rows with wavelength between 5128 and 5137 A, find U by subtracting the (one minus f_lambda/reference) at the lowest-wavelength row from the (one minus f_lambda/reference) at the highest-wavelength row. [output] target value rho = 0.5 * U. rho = -0.11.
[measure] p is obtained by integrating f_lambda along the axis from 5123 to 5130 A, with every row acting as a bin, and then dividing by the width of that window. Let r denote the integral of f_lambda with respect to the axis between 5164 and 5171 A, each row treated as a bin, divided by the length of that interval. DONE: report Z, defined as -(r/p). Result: -0.81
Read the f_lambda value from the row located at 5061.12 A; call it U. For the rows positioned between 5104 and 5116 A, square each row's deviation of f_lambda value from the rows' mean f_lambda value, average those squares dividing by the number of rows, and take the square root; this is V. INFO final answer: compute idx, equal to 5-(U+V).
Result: -21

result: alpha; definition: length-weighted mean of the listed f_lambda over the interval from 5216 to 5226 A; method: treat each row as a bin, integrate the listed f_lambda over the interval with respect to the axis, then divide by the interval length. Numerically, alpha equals 29.7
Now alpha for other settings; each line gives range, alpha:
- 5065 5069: 20.8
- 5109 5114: 19.9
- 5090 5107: 20.7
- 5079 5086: 20.6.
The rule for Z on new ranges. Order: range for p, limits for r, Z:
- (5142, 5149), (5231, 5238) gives -1.43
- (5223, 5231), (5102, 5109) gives -0.72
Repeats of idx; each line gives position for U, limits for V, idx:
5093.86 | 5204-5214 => -24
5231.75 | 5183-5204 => -27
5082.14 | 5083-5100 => -15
